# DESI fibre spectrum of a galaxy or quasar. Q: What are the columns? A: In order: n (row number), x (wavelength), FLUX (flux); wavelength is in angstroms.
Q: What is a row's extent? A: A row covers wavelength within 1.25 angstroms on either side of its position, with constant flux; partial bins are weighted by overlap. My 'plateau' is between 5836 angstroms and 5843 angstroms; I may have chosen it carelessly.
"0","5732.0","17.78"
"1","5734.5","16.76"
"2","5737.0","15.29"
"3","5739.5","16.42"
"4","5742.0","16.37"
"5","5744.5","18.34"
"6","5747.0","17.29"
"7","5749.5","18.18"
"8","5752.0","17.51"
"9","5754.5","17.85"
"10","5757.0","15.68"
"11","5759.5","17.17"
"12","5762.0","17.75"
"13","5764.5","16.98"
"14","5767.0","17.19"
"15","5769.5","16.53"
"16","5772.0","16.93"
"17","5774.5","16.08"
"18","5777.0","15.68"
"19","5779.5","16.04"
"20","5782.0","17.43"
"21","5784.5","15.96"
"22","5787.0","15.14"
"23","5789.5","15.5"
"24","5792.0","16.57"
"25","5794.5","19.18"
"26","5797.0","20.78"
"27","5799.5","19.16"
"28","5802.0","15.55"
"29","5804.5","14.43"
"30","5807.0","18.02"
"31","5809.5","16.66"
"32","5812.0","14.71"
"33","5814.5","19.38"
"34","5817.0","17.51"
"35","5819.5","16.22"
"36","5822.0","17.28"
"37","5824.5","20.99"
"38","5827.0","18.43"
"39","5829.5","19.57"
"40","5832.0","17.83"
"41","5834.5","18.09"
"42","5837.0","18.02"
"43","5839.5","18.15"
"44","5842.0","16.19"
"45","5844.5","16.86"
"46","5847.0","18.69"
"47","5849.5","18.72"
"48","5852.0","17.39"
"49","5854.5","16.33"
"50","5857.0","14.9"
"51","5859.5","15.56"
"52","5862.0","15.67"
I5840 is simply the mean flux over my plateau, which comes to 17.5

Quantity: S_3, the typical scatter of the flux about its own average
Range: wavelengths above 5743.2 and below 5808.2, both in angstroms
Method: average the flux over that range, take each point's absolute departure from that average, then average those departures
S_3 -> 1.1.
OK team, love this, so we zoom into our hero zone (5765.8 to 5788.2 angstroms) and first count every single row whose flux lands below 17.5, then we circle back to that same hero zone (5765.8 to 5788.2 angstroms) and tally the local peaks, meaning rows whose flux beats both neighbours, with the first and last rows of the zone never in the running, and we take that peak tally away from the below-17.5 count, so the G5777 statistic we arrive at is 7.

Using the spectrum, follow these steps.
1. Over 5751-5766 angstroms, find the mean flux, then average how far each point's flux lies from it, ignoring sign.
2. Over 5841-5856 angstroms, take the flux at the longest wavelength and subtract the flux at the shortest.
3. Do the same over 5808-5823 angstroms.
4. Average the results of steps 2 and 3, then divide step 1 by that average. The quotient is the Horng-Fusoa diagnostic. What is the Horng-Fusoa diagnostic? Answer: 1.5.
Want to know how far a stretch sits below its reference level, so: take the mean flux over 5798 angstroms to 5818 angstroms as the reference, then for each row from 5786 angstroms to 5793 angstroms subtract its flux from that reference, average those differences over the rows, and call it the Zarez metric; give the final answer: 1.2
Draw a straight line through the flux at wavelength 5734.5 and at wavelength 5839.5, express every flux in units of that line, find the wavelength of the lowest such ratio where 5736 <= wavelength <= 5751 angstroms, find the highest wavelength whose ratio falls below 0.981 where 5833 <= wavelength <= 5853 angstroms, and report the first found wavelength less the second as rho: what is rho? -115.0 angstroms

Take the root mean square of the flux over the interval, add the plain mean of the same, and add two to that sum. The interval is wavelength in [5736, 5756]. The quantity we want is 36.3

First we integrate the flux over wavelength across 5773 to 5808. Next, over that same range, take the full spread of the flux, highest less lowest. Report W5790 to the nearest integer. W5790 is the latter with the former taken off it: -582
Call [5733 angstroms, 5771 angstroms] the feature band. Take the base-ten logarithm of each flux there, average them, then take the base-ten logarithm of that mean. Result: 0.090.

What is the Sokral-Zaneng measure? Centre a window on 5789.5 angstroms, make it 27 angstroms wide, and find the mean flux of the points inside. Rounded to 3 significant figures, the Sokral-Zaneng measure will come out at 17.0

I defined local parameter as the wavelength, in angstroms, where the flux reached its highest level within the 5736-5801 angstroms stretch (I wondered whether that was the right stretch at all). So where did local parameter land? 5797.0 angstroms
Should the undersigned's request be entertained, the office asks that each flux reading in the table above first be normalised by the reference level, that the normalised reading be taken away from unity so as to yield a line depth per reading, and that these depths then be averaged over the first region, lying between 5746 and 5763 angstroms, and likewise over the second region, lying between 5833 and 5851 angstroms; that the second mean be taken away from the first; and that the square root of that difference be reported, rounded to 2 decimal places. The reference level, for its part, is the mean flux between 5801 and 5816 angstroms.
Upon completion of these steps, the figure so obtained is 0.17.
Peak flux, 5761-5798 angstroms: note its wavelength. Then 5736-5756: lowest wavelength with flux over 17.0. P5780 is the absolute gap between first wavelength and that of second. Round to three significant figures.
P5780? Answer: 52.5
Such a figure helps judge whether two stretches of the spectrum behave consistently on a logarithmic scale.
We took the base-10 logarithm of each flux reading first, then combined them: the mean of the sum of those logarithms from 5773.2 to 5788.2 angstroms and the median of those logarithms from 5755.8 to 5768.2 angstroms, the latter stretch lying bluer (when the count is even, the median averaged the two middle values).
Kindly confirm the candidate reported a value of 4.2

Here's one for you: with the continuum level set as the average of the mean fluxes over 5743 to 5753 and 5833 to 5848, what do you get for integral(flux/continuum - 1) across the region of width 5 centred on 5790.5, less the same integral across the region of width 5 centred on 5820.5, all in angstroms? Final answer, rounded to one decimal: -0.2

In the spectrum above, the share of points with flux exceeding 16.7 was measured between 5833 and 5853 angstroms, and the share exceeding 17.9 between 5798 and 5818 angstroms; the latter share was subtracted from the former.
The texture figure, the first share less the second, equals 0.50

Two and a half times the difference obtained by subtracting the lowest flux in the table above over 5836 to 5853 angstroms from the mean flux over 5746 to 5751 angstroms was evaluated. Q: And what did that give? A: 4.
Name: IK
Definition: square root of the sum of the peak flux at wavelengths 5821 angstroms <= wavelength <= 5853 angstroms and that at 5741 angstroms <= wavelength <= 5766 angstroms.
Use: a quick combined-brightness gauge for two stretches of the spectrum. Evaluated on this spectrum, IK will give 6.27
